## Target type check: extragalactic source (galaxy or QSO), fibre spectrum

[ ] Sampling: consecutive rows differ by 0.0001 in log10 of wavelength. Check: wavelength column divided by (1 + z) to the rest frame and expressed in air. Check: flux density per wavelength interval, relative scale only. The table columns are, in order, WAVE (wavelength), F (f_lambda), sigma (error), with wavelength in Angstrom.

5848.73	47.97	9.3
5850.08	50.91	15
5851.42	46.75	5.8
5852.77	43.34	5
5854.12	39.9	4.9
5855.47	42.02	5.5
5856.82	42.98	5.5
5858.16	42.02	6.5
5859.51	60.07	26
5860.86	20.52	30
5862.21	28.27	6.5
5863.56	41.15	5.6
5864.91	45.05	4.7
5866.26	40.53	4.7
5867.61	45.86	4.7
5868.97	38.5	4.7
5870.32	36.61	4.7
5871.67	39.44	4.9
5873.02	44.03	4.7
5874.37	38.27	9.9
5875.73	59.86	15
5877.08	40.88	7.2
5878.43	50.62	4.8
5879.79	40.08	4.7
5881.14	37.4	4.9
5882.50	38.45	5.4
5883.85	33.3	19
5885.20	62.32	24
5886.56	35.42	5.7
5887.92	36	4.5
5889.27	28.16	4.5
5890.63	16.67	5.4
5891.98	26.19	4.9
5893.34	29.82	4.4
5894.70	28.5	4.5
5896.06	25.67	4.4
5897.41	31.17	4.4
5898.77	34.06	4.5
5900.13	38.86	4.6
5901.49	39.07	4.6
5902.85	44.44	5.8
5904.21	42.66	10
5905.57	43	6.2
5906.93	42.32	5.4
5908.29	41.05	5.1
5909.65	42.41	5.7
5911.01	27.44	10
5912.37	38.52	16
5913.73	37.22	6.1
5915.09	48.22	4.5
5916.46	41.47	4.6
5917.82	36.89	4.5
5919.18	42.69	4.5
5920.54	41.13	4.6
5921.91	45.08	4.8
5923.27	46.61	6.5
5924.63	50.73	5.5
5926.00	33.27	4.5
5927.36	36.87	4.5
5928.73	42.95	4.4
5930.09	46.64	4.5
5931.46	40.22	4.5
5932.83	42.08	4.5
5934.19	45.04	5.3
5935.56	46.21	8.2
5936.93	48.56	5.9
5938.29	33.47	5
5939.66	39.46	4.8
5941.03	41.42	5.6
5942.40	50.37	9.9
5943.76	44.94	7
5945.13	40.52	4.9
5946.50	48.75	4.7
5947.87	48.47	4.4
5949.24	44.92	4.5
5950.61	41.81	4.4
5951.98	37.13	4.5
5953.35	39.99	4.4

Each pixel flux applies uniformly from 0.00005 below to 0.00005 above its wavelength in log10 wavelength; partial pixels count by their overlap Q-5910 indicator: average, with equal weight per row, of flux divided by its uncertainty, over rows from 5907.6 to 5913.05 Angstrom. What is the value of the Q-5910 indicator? 5.2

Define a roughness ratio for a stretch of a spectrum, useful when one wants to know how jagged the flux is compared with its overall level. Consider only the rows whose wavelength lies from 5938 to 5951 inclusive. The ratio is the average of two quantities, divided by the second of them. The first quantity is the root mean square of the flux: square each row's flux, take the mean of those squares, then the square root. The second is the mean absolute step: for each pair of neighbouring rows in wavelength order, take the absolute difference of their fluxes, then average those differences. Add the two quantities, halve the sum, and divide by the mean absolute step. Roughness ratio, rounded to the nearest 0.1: 5.2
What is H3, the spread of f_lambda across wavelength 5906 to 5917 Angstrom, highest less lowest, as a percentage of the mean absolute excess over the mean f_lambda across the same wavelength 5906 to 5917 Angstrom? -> 510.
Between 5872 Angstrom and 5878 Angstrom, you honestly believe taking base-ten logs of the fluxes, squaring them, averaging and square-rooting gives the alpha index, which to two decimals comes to 1.66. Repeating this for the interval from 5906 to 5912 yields 1.58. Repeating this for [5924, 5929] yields 1.61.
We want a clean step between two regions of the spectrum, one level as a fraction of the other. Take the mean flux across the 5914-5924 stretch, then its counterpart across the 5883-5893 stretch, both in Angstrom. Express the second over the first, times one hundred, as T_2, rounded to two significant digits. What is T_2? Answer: 79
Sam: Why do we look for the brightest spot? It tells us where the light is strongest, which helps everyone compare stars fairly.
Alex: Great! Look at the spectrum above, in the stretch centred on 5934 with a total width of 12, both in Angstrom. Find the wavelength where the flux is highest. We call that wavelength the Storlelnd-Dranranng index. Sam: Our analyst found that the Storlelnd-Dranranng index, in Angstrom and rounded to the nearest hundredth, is 5936.93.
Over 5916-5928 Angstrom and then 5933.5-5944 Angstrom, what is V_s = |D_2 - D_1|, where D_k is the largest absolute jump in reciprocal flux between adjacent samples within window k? 0.0011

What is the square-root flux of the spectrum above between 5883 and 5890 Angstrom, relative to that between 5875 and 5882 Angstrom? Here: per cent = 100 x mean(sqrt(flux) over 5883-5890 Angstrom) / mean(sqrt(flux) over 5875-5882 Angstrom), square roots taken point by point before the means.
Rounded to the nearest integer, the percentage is 92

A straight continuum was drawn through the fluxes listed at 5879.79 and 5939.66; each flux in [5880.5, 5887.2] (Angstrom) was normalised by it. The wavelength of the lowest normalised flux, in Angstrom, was 5883.85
